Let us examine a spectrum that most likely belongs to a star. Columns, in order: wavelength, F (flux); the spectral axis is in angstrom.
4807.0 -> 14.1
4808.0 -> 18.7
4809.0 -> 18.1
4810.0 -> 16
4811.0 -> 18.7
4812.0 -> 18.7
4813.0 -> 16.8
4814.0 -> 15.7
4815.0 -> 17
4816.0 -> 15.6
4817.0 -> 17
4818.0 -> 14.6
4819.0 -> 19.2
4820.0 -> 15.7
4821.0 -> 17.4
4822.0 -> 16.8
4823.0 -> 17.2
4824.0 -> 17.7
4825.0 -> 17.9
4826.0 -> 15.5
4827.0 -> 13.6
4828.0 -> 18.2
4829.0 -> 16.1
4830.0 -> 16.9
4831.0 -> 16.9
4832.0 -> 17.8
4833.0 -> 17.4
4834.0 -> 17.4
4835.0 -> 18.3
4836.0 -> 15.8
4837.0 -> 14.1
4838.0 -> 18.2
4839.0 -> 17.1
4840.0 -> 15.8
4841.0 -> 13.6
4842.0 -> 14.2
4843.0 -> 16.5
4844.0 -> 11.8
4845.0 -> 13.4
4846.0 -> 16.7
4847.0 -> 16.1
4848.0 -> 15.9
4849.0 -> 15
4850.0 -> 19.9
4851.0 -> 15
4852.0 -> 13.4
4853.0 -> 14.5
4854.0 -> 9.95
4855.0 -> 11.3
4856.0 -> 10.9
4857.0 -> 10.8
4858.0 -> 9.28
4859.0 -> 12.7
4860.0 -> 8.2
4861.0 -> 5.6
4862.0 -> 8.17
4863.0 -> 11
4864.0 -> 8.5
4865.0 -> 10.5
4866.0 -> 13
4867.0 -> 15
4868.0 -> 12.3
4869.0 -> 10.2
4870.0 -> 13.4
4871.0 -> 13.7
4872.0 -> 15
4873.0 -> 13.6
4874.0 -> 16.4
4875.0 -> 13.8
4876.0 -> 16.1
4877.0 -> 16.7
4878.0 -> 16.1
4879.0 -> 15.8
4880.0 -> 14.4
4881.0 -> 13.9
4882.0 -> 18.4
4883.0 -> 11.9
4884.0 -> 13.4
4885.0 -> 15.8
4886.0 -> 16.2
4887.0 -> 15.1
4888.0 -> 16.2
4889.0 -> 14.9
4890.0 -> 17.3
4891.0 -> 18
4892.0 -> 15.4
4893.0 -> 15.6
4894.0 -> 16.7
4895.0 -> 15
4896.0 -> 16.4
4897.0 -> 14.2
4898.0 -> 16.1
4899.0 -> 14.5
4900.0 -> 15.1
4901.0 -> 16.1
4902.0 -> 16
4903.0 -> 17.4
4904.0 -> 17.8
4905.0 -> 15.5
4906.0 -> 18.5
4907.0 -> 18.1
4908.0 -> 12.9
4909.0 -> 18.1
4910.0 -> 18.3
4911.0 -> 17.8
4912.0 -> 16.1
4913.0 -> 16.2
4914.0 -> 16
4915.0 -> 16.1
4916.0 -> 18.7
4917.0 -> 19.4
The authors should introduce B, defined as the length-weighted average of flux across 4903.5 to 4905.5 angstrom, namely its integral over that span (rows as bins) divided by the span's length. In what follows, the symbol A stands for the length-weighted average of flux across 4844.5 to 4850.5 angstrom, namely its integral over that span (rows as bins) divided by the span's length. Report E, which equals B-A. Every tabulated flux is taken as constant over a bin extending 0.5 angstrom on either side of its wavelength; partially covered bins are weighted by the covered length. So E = 0.5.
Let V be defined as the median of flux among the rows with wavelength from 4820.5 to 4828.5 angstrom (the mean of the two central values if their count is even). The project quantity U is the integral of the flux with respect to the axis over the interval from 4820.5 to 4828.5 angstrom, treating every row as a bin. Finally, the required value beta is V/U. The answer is 0.129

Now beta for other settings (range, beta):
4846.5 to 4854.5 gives 0.125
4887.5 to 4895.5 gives 0.123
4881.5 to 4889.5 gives 0.127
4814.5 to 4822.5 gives 0.127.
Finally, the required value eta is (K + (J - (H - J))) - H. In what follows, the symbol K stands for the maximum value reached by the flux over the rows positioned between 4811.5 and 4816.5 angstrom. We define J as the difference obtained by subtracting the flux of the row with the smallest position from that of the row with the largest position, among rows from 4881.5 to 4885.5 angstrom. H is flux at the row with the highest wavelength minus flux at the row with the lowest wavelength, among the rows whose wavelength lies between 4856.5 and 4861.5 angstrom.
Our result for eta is 24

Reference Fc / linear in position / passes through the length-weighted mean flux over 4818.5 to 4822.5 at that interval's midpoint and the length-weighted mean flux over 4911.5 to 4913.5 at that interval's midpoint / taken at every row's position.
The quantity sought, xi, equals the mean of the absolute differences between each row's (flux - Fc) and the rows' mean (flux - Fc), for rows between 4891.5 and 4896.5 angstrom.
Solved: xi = 0.6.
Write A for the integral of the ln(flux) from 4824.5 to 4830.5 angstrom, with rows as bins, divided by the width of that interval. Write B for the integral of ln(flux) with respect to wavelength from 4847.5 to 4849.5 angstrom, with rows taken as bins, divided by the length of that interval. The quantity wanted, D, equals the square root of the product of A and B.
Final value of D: 2.76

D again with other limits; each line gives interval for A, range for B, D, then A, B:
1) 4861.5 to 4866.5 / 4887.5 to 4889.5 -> 2.52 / 2.31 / 2.743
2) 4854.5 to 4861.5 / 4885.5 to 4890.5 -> 2.50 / 2.26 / 2.767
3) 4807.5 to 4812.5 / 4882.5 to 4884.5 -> 2.71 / 2.89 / 2.536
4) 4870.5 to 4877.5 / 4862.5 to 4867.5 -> 2.57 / 2.71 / 2.432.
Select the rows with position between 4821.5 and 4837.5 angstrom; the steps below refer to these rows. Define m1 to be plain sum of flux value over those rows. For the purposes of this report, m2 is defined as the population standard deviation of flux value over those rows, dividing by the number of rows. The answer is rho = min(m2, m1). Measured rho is 1.3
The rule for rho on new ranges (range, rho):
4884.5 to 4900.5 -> 1.0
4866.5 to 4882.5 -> 1.9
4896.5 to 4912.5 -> 1.6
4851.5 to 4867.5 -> 2.4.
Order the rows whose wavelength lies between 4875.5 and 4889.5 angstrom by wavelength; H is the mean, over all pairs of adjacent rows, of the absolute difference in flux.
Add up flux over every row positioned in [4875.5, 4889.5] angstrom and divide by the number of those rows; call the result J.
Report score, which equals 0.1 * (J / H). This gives 0.9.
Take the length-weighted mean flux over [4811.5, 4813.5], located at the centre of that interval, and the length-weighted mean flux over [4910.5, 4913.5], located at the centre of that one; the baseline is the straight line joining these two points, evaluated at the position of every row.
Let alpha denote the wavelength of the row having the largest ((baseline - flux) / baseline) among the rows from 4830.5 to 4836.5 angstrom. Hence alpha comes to 4836.0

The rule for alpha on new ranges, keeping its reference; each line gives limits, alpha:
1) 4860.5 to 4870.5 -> 4861.0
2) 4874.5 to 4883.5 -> 4883.0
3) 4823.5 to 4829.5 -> 4827.0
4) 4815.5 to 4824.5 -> 4818.0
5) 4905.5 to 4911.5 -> 4908.0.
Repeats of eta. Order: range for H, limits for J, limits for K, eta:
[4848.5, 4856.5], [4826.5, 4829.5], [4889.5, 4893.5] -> 31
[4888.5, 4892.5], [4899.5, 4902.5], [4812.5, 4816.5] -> 18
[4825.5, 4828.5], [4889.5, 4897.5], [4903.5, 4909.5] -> 7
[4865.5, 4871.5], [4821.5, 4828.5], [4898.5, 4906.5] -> 20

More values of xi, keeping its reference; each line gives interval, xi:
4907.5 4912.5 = 1.7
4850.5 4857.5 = 1.7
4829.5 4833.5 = 0.4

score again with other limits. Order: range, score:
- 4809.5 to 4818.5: 1.1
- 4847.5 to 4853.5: 0.6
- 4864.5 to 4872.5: 0.6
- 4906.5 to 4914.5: 0.9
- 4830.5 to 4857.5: 0.8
